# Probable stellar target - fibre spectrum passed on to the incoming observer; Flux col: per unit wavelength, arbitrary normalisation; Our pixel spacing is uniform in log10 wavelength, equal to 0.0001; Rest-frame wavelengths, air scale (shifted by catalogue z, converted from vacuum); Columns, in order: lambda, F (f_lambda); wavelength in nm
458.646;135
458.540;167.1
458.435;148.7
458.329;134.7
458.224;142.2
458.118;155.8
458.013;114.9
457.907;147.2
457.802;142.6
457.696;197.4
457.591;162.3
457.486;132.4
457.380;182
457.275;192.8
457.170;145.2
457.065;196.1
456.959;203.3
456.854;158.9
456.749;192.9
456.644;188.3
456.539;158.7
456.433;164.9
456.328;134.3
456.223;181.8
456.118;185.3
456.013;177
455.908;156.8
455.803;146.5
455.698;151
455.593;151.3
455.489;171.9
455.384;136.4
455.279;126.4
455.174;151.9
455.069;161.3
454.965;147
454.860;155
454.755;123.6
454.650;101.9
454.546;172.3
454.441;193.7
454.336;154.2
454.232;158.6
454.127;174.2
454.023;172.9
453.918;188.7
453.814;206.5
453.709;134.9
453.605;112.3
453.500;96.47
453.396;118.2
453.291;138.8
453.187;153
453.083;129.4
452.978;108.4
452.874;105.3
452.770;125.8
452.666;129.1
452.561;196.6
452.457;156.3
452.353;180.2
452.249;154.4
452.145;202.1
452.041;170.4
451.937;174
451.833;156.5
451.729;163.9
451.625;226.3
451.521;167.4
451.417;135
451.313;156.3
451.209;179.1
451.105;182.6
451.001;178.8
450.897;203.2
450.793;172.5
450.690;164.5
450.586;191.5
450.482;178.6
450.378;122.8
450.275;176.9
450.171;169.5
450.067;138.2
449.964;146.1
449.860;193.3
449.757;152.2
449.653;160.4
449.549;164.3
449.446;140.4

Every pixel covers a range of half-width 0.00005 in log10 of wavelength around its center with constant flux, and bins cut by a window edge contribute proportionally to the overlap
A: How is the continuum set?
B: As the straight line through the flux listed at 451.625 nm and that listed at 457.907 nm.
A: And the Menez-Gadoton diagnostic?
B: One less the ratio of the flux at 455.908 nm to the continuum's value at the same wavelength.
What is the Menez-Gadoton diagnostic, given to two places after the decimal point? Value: 0.09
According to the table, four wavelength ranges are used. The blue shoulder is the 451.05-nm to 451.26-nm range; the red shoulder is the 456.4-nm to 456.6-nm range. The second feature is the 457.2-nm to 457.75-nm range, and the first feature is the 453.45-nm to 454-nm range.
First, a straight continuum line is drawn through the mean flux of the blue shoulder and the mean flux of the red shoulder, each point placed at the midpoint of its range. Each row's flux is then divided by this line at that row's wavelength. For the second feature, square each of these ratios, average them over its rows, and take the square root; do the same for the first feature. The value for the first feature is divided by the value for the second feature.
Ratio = 0.81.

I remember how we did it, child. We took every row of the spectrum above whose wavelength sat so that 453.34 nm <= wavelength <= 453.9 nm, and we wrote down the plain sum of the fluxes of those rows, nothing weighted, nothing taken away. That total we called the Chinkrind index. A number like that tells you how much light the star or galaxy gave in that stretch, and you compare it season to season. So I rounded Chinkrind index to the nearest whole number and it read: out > 668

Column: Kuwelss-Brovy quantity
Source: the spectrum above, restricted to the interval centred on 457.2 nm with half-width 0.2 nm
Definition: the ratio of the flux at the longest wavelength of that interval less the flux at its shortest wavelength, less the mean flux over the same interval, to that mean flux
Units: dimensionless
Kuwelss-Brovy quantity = -1.1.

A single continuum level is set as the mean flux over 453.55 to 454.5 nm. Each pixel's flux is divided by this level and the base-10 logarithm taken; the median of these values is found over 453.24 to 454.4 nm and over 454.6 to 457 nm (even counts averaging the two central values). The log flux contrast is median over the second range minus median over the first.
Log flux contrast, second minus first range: 0.007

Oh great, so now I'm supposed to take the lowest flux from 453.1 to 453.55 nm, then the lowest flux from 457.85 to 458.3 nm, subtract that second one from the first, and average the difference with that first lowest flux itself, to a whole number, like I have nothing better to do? 39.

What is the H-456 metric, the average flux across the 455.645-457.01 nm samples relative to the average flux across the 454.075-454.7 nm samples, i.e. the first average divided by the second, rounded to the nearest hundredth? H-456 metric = 1.06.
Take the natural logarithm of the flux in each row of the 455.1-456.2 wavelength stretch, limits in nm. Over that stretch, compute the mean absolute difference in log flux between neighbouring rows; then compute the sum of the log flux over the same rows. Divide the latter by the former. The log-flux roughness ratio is 512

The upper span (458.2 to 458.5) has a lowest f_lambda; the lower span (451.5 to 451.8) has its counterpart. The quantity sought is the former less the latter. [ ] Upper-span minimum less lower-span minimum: -29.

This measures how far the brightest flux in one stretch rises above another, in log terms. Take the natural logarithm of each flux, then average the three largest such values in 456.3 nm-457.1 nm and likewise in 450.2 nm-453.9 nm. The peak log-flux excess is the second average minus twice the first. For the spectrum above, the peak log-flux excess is -5.21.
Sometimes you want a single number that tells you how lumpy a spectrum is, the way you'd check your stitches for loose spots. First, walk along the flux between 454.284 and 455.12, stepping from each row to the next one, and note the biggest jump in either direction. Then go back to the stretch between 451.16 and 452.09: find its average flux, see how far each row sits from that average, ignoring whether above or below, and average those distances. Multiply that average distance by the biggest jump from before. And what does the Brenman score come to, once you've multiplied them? 1100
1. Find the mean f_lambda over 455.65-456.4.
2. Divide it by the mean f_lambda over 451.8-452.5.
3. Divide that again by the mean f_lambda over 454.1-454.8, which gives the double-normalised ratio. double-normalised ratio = 0.0062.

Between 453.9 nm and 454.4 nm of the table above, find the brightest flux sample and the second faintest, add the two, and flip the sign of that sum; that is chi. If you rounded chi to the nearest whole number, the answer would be -347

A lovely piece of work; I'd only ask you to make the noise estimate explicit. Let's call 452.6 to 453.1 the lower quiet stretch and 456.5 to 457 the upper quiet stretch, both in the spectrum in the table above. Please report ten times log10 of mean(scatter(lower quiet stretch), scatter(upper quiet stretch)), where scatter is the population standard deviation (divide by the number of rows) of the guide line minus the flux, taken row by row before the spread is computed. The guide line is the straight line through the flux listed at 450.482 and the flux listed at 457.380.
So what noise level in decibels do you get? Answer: 11.6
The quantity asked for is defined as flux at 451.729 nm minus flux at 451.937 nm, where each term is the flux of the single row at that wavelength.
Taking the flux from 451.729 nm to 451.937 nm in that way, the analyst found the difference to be -10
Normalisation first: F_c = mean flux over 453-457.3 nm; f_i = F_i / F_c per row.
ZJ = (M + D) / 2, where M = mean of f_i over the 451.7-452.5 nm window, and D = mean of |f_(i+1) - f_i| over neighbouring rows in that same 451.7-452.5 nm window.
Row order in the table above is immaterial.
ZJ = 0.61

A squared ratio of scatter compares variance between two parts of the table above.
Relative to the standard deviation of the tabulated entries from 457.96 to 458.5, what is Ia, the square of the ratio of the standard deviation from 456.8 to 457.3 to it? 2.7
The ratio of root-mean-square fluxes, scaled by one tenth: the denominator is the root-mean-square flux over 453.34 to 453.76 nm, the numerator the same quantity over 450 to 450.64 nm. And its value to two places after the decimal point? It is 0.14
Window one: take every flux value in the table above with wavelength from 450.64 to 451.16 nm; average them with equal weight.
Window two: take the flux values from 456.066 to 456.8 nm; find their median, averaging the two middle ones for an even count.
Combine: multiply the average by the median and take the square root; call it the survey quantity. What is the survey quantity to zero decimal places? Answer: 181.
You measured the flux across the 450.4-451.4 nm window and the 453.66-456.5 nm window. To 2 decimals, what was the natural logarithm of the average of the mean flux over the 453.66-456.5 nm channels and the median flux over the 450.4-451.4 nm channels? 5.13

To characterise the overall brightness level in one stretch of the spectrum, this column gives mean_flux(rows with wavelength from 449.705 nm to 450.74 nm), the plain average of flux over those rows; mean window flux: 163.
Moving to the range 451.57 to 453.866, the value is 152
